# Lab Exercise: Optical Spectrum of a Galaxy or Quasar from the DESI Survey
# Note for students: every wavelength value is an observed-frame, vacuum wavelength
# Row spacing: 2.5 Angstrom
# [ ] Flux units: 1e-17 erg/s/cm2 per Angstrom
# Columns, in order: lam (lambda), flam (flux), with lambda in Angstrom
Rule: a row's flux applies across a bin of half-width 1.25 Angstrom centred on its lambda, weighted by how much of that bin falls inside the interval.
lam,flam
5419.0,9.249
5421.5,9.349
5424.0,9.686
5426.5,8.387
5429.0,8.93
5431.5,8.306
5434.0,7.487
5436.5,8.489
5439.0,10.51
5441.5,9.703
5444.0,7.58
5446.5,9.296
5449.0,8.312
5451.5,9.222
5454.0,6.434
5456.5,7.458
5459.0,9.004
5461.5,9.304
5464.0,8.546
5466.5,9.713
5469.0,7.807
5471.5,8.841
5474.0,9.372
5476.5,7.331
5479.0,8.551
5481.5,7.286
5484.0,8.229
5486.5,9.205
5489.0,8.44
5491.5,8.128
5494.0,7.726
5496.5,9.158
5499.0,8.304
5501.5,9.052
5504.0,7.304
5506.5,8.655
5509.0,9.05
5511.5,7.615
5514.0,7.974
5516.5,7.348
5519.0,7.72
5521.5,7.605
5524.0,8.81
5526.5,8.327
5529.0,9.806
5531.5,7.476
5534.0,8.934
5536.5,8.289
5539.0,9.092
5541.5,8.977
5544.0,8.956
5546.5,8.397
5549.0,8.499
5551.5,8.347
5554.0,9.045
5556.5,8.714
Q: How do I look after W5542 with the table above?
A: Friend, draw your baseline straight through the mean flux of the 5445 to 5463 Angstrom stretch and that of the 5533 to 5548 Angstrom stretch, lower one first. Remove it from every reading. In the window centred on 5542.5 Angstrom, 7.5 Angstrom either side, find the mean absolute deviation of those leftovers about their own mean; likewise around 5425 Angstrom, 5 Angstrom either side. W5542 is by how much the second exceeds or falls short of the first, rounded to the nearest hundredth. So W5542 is 0.13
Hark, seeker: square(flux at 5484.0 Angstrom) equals 68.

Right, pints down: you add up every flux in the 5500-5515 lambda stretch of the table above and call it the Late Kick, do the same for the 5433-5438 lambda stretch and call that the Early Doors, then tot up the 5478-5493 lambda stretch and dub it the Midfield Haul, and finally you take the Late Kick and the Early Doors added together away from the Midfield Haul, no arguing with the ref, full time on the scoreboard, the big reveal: -16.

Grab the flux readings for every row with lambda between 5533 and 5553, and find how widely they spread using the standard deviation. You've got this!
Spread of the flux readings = 0.3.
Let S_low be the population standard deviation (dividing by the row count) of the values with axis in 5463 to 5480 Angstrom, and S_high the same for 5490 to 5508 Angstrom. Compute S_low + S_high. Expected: 1.40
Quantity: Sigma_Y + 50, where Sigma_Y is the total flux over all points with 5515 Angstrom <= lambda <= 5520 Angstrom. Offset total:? 65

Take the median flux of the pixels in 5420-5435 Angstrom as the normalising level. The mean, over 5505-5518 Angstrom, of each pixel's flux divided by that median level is 0.94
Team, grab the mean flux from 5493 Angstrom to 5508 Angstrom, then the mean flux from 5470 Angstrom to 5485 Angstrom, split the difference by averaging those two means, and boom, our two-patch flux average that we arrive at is 8.32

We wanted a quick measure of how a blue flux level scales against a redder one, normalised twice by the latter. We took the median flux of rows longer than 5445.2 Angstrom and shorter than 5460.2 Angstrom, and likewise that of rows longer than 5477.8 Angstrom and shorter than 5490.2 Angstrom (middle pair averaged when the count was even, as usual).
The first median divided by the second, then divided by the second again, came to 0.122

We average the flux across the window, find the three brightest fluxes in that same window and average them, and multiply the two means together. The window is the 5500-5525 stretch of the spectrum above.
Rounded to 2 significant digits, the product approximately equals 73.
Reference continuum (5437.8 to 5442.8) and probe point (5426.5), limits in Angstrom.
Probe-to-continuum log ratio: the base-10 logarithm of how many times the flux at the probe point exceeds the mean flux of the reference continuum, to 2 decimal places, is -0.08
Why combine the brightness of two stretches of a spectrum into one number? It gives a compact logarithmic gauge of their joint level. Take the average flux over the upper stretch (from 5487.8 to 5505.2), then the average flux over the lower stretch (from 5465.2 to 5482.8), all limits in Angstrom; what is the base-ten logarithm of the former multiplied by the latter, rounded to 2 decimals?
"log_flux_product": 1.84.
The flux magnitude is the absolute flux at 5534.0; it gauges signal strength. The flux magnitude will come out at 8.9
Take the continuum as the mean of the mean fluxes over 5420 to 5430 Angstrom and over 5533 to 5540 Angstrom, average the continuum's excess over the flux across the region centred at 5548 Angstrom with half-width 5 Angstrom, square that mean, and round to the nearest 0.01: 0.14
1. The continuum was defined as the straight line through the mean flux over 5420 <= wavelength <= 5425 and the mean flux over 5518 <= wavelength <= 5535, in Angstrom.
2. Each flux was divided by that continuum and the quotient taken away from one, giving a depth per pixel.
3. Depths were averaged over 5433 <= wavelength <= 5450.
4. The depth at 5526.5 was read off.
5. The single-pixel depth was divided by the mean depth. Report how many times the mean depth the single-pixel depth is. 0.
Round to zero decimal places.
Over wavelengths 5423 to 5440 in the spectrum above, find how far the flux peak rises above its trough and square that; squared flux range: 9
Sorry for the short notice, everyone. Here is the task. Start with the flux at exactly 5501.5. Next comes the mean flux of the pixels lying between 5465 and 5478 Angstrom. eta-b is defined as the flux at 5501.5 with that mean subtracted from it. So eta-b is 0.44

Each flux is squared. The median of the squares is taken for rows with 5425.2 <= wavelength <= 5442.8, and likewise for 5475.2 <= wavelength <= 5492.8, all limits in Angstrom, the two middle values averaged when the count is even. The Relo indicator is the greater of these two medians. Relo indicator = 72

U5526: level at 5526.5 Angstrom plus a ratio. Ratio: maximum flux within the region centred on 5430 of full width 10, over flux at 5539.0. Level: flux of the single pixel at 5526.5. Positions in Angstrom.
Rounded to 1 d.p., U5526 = 9.3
